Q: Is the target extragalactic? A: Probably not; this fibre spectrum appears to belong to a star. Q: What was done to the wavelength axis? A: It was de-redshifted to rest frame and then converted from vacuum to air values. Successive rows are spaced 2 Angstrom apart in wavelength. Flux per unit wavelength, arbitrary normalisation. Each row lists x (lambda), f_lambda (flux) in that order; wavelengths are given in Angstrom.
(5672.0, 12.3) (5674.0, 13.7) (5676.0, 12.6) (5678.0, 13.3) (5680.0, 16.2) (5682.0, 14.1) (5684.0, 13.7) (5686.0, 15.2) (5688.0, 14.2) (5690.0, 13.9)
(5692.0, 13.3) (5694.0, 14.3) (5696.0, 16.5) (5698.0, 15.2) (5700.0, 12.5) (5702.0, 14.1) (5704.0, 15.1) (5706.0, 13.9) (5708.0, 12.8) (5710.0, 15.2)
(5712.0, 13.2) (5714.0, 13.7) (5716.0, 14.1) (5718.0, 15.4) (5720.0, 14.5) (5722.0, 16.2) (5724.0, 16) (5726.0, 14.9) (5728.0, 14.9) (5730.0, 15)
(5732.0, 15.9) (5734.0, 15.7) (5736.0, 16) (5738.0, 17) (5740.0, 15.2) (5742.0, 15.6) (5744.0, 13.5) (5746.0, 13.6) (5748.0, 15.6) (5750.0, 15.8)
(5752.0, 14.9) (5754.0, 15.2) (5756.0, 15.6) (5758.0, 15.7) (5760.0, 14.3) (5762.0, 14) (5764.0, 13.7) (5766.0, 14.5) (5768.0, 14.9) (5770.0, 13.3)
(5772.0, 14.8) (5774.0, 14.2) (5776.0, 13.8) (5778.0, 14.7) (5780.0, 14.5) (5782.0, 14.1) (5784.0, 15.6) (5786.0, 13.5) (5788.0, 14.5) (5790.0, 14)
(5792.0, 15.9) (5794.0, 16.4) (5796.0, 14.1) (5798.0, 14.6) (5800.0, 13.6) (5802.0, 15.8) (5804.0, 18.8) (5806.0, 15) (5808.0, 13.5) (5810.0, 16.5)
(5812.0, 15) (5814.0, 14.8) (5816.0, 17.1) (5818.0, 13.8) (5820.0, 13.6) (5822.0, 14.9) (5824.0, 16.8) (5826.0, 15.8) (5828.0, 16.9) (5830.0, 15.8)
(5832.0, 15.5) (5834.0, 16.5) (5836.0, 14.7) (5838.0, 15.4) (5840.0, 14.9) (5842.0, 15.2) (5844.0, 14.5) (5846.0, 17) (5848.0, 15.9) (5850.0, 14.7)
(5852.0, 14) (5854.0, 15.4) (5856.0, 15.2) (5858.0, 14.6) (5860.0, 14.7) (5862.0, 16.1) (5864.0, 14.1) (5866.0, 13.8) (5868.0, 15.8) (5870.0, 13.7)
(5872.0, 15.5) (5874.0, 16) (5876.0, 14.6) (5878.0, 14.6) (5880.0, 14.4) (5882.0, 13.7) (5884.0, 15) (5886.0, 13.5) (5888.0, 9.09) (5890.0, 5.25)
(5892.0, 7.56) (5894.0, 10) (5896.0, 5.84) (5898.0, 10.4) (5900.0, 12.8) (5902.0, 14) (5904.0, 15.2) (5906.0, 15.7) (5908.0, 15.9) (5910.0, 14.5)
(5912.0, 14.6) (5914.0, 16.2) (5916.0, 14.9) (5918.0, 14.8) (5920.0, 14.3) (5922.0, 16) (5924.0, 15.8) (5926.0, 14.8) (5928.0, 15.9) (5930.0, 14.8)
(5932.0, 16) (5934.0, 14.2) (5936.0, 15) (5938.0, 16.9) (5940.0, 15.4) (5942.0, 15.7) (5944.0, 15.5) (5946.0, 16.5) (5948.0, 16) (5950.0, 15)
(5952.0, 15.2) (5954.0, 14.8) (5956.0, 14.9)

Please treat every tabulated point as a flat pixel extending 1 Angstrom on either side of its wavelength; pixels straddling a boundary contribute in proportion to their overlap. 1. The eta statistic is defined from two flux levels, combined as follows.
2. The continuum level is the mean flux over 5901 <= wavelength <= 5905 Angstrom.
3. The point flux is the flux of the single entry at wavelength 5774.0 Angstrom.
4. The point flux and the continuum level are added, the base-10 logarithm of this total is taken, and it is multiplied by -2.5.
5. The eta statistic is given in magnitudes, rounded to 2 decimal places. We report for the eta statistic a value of -3.65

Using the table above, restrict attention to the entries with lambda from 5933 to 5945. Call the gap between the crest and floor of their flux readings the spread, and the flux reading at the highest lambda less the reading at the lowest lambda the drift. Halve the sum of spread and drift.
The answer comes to 2.0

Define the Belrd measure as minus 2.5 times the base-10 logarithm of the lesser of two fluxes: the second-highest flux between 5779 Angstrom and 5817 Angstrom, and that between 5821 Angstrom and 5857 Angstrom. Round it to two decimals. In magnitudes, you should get -3.07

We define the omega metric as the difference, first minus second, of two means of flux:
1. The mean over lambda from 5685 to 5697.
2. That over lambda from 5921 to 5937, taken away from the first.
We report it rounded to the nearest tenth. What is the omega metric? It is -0.7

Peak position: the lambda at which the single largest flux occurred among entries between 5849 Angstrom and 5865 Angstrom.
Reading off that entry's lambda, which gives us 5862.0 Angstrom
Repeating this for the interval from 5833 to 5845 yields 5834.0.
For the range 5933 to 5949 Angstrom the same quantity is 5938.0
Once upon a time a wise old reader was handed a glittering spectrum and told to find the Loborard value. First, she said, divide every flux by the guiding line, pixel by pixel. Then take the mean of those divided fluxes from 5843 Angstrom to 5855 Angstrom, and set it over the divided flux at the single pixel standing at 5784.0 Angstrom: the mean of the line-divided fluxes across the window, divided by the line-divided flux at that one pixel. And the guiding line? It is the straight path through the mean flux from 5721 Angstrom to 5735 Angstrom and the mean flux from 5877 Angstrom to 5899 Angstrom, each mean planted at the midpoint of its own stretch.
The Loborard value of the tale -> 1.13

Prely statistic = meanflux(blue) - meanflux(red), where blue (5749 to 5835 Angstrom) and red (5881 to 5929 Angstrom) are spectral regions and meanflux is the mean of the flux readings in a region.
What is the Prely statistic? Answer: 1.9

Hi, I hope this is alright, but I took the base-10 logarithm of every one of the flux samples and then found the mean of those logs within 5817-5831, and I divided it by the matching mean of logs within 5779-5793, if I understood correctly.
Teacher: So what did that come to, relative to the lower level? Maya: 1.02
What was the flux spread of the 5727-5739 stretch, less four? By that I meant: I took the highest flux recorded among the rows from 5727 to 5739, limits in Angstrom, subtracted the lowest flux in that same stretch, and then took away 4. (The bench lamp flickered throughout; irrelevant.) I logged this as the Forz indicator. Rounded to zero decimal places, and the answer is -2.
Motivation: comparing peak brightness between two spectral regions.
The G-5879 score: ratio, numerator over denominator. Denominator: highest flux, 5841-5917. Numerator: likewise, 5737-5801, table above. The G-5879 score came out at 1.00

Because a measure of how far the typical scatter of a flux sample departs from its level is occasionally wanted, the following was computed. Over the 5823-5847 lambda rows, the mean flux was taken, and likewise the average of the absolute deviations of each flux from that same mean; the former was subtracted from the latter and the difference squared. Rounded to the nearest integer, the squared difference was 226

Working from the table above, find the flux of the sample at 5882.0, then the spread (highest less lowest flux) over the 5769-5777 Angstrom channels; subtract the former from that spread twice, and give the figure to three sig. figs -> -25.9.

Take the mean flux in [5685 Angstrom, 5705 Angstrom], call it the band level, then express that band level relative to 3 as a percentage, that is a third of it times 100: 481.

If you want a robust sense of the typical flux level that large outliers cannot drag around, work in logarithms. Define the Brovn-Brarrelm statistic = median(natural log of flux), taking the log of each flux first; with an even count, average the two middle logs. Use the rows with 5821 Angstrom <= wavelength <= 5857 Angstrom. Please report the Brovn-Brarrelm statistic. 2.73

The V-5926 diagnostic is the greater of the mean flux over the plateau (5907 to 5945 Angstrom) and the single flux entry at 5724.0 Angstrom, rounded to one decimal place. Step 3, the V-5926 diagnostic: 16.0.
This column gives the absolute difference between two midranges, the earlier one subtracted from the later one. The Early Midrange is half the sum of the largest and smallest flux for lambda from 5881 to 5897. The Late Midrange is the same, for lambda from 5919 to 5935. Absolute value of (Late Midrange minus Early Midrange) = 5.0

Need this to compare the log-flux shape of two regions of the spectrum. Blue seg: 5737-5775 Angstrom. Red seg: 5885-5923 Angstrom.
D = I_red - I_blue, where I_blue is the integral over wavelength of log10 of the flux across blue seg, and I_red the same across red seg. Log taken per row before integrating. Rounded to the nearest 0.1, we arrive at -3.4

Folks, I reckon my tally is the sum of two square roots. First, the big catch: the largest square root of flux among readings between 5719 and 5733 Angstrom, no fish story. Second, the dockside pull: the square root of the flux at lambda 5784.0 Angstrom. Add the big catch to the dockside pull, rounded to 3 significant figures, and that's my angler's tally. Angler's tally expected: 7.97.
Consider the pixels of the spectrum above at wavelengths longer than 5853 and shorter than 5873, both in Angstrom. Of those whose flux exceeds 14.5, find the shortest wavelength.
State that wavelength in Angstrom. 5854.0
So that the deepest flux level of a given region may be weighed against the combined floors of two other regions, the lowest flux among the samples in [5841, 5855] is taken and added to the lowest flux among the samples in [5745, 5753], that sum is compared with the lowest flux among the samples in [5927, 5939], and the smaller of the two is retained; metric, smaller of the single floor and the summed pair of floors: 14.2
